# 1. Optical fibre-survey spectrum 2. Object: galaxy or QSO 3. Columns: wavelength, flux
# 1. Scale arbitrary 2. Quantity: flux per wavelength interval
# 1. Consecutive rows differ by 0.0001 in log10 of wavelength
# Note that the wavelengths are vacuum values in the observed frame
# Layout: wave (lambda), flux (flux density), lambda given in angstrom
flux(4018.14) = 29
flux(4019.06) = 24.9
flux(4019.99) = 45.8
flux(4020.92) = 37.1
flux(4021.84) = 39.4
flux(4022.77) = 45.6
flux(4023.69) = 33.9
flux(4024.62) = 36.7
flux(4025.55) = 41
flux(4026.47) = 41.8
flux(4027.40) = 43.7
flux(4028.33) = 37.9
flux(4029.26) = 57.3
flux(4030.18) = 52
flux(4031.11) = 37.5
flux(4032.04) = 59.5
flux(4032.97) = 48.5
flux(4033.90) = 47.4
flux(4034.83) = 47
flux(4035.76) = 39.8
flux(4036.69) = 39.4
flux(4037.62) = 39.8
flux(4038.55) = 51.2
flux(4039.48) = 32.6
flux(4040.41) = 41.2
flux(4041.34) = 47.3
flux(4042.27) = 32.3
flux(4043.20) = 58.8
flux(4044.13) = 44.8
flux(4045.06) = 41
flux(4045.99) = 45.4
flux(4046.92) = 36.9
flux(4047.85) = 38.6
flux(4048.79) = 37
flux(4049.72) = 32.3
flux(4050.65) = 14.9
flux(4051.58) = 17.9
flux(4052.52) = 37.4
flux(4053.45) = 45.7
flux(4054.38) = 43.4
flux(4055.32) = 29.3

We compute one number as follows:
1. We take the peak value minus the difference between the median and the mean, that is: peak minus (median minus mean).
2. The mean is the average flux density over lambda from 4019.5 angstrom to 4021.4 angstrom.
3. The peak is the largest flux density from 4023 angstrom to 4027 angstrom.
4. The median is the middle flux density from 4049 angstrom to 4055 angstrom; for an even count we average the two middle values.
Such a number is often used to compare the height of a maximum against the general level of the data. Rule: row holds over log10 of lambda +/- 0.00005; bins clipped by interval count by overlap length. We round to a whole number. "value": 48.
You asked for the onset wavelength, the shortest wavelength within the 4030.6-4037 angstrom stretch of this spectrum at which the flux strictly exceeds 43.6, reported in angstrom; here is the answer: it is 4032.04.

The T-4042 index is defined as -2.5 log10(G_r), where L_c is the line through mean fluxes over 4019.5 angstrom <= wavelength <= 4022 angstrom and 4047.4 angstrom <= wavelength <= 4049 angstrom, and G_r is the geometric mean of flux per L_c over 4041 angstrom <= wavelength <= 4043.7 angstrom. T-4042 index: -0.17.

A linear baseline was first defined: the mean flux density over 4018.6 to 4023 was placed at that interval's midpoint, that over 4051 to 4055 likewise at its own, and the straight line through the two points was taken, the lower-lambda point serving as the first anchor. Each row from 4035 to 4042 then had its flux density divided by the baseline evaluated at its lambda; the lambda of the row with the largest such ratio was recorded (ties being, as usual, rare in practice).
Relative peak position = 4038.55 angstrom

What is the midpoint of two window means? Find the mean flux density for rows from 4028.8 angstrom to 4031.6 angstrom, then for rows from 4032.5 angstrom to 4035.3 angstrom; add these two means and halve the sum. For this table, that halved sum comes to 48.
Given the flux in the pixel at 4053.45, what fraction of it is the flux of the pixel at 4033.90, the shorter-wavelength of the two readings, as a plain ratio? 1.04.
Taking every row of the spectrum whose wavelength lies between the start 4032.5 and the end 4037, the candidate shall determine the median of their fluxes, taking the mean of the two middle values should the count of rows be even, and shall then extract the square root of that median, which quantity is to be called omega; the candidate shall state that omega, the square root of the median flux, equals 6.9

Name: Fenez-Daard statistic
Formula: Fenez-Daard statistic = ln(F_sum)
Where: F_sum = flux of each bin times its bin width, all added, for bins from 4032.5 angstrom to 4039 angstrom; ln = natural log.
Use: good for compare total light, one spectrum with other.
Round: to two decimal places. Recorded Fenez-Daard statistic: 5.67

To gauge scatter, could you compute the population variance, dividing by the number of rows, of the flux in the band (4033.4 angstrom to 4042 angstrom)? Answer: 30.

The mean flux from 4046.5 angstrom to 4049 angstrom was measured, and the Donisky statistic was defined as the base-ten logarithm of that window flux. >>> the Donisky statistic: 1.57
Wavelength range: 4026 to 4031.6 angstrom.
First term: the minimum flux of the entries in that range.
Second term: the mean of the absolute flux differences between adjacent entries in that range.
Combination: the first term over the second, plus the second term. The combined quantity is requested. 13.4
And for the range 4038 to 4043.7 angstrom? 17.1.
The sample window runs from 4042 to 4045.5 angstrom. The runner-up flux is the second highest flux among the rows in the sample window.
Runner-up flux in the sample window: 44.8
